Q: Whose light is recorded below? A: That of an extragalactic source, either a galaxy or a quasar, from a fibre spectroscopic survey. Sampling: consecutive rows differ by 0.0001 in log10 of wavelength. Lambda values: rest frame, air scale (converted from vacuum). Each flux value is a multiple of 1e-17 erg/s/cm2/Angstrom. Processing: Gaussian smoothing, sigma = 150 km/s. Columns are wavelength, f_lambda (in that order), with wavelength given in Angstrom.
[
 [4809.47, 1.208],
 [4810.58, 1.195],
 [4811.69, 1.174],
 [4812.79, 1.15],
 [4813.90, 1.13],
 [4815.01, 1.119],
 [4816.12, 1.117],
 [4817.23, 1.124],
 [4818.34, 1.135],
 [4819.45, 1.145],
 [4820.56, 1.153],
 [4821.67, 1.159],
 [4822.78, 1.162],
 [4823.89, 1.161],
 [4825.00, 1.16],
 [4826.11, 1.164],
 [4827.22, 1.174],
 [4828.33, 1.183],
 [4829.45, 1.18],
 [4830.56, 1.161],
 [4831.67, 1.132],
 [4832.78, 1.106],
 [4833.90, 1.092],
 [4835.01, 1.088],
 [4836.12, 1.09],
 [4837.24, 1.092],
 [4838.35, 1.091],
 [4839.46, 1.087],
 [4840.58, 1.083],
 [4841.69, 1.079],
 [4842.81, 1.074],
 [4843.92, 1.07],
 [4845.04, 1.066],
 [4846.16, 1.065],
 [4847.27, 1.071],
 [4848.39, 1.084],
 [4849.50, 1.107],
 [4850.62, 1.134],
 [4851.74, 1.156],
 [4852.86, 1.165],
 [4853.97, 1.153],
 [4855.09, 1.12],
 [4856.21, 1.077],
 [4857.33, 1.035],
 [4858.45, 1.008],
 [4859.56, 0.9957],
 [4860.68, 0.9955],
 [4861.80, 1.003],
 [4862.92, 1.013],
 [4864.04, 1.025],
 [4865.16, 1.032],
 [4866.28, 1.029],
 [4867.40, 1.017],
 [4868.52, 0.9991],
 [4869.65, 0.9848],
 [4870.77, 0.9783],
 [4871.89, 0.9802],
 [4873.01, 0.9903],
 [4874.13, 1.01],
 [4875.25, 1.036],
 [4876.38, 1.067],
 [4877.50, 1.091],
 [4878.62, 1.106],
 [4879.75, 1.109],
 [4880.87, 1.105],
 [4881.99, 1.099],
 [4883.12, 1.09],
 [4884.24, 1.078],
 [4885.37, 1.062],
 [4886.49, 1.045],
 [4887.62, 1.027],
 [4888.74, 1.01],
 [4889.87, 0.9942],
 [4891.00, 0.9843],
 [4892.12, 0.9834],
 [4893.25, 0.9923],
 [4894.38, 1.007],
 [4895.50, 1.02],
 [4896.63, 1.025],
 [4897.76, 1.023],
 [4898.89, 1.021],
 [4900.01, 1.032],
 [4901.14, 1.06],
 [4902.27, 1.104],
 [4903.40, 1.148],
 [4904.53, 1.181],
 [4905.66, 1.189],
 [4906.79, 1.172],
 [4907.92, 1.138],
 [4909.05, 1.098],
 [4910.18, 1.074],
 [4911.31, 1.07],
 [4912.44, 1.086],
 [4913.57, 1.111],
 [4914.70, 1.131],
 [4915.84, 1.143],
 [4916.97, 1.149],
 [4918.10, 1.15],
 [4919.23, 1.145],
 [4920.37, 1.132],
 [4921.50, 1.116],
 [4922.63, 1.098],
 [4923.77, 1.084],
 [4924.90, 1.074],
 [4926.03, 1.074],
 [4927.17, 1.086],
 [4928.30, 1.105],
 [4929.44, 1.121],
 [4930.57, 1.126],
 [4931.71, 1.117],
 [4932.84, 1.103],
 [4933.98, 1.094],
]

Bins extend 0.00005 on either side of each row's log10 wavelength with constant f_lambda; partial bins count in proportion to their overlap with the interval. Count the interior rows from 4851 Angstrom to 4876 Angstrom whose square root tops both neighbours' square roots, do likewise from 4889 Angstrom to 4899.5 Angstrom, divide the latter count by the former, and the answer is 0.50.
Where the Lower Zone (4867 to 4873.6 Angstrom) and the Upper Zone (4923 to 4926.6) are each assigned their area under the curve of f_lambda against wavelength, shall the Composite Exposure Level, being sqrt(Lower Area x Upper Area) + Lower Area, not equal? 11.6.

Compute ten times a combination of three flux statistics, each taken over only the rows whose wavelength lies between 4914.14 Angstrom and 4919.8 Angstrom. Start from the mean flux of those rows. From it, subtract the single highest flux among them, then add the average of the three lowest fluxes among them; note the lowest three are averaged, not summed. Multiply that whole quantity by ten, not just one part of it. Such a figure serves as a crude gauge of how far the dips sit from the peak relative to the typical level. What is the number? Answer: 11.3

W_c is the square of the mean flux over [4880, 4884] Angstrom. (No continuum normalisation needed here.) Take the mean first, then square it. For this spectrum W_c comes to 1.21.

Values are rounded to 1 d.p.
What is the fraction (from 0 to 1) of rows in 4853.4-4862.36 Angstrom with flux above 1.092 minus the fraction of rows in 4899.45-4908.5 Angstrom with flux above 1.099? -0.5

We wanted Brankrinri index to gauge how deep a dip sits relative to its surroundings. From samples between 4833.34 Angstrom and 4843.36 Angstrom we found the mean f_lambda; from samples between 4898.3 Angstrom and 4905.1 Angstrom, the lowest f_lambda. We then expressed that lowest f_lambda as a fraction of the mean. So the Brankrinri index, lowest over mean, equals 0.94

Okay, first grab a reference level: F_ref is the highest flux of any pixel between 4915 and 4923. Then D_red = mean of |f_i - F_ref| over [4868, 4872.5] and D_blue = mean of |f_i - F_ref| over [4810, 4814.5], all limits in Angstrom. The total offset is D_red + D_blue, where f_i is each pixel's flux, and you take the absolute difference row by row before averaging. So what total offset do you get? 0.19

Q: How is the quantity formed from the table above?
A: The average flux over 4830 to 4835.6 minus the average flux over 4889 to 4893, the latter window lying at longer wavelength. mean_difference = 0.13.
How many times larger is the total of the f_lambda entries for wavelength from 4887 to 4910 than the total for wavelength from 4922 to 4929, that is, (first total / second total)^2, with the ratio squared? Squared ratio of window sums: 11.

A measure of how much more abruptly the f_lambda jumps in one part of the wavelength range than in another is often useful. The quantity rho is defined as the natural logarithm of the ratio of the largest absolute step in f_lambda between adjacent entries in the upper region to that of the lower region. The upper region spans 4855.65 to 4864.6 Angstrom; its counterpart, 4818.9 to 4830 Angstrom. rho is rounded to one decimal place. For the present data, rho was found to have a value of 1.4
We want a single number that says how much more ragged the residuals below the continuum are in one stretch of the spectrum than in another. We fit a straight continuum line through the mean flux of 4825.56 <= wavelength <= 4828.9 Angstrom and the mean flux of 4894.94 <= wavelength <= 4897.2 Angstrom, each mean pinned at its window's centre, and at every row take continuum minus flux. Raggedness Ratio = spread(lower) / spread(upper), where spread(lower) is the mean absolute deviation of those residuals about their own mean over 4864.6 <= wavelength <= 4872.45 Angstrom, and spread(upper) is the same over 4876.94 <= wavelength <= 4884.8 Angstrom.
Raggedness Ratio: 2.0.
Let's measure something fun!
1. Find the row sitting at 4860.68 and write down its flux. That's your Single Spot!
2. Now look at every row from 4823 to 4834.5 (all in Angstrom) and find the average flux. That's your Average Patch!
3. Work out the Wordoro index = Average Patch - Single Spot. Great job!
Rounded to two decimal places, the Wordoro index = 0.16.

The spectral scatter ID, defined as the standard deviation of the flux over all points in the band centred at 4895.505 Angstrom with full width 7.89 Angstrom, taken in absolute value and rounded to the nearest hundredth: 0.02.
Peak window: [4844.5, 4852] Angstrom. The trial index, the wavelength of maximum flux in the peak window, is 4851.74 Angstrom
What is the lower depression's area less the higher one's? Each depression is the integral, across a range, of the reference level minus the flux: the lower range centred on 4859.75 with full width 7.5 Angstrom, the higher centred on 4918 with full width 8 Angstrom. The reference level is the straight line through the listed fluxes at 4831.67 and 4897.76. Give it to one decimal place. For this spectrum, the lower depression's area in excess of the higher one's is 1.7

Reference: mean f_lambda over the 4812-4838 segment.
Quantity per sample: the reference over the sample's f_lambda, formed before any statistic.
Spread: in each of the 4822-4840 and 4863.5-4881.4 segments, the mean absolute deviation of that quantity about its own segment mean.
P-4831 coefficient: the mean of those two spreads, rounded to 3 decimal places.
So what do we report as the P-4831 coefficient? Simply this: 0.036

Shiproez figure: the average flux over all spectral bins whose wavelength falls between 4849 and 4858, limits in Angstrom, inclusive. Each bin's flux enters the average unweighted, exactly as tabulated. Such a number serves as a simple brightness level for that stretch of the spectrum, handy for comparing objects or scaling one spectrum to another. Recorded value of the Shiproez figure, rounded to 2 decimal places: 1.12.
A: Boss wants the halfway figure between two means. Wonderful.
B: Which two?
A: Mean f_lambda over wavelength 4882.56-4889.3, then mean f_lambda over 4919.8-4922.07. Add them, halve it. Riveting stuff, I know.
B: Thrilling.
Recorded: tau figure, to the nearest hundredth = 1.09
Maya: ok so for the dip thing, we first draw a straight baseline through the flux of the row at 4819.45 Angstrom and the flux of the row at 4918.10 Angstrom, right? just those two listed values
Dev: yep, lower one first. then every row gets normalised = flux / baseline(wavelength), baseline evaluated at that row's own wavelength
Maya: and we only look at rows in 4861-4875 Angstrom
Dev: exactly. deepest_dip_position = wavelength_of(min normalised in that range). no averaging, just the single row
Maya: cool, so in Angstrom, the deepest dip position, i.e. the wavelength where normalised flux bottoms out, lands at 4870.77 Angstrom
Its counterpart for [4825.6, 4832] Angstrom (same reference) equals 4831.67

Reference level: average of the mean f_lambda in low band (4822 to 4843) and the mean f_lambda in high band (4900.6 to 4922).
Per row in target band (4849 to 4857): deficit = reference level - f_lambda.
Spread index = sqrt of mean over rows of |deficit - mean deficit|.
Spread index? 0.16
